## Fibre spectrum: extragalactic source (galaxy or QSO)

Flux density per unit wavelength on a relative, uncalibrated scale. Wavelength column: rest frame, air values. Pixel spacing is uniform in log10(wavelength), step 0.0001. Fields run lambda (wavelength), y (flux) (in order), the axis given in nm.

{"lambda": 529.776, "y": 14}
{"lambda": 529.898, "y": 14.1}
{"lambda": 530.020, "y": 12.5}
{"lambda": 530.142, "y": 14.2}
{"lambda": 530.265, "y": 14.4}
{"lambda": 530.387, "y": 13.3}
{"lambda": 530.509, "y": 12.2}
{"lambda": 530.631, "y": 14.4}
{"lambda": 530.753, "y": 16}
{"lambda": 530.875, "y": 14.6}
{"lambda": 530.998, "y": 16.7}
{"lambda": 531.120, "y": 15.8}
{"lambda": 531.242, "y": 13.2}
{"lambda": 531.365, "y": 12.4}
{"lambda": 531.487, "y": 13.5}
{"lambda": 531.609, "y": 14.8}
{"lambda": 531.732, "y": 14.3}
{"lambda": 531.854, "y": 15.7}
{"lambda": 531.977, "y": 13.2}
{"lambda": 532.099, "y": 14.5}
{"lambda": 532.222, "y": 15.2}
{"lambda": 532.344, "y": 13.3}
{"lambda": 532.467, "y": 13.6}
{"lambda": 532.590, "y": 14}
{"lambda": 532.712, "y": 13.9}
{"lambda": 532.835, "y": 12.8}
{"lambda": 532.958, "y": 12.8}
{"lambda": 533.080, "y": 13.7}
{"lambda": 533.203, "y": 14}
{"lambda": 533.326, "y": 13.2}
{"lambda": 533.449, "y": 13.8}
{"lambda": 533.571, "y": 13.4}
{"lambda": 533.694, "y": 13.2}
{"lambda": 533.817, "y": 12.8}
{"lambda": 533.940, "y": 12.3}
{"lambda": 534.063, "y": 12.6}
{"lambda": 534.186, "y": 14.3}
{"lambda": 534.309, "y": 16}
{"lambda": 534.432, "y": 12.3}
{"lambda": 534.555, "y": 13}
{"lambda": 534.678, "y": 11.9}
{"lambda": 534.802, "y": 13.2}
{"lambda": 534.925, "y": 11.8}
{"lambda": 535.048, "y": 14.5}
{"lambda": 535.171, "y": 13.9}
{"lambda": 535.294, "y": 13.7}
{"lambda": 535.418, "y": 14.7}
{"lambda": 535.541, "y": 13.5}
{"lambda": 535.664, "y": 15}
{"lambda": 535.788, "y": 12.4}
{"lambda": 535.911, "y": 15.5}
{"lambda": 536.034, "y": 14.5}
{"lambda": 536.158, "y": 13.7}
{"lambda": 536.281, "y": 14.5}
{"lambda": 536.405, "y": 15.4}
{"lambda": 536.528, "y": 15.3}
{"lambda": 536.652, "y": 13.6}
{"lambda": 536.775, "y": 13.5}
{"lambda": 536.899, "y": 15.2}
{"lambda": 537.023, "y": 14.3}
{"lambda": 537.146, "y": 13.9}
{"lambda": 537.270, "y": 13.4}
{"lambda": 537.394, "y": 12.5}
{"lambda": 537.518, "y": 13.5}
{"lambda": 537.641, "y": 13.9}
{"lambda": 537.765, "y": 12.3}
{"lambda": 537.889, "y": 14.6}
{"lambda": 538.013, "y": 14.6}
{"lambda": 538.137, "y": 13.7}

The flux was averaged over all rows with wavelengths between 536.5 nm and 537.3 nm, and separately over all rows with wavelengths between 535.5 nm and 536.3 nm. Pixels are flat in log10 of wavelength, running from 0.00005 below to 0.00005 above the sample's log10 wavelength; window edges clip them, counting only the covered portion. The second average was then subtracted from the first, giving 0.0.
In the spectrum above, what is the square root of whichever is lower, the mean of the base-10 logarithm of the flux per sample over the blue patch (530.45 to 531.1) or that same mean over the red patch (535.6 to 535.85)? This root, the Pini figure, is 1.07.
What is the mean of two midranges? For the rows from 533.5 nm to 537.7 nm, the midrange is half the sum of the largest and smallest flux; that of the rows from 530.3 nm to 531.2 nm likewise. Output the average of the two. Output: 14.2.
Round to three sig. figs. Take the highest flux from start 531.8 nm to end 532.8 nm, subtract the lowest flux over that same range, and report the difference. 2.50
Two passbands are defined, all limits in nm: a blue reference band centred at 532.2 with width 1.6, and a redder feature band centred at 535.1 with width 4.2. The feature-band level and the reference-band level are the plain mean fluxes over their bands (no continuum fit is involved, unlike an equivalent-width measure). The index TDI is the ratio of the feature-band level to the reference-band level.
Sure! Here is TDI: 0.99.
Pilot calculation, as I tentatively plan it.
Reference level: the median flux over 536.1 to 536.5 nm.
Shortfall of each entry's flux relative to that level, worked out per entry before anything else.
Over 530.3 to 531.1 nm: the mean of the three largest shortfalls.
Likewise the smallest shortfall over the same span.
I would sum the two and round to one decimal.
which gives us -1.0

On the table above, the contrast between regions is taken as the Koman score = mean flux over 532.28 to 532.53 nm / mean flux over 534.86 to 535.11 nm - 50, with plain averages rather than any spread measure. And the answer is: -48.98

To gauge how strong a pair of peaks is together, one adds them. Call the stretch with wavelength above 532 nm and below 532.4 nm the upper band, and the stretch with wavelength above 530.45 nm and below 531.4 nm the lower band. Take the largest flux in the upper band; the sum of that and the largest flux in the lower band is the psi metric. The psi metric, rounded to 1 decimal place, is 31.9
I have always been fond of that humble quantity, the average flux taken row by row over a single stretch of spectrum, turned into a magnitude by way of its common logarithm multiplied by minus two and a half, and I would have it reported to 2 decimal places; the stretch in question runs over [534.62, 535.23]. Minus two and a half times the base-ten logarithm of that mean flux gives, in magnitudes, -2.79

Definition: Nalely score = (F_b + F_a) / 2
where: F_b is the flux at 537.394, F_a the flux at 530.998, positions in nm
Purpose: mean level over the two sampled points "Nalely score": 14.6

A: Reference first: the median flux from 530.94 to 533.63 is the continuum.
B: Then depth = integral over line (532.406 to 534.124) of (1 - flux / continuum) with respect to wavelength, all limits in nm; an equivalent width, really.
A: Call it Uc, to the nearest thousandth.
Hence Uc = 0.057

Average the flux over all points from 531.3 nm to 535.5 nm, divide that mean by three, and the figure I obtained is 4.53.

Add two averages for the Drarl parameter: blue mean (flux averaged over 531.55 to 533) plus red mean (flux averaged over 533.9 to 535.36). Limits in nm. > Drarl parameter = 27.3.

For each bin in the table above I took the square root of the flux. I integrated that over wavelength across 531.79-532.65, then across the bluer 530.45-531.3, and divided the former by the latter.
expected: 1.0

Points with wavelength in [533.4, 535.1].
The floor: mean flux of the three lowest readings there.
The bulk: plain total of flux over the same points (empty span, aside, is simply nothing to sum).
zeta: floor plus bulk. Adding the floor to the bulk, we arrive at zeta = 197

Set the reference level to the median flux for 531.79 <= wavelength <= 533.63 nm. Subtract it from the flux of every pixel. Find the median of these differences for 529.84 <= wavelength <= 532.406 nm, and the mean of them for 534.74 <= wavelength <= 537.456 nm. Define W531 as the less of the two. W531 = 0.300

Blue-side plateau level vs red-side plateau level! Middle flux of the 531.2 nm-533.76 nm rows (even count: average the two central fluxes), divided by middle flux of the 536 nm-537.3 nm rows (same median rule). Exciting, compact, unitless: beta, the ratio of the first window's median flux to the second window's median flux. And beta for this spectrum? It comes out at 0.951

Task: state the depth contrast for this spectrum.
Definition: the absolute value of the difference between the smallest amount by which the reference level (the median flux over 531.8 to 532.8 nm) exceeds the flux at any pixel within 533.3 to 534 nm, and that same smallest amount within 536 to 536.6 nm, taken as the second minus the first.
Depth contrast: 1.60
